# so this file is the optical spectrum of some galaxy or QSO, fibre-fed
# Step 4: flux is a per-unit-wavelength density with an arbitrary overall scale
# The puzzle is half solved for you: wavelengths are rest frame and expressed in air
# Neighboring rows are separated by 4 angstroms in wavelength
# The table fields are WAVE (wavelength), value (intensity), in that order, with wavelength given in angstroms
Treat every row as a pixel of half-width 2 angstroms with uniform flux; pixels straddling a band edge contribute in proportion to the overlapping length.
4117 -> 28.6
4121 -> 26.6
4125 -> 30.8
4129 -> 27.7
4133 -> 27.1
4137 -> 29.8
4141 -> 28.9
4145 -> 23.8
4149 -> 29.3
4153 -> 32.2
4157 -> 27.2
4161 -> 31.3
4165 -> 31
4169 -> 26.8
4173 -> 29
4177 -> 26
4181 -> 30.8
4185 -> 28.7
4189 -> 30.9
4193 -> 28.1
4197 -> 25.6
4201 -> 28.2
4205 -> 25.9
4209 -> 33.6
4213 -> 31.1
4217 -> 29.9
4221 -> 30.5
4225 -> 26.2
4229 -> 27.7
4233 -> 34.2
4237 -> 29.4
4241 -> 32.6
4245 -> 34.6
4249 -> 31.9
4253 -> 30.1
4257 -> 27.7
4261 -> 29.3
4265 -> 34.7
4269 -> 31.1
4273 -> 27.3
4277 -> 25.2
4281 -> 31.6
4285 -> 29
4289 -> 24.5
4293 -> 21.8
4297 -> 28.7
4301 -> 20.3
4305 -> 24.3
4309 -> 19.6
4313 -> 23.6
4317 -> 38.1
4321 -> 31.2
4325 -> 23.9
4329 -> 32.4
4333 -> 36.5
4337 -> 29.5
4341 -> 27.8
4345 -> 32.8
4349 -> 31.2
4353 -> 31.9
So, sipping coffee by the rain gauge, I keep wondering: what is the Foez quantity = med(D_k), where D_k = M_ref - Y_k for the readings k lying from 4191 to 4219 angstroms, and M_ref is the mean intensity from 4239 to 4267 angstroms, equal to 3.4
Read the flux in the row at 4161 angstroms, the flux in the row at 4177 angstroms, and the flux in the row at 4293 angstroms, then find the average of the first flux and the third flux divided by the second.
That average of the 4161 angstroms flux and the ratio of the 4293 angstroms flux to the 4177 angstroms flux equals 16.1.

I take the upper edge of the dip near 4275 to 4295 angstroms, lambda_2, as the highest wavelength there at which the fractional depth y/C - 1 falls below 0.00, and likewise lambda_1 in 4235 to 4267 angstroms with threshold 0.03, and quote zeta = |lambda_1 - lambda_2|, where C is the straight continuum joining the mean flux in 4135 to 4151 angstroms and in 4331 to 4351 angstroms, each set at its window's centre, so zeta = 32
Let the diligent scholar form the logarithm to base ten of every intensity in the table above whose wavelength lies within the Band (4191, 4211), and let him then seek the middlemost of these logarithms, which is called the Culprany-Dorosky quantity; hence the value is 1.45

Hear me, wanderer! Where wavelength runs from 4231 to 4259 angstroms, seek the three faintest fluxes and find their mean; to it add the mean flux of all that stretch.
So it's 60.6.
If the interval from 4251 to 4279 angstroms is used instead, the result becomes 56.1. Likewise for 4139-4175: 54.8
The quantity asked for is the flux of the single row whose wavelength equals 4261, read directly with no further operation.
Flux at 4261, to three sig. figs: 29.3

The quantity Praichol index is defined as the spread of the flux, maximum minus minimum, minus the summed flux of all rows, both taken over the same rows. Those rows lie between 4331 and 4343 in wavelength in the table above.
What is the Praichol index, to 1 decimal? -85.1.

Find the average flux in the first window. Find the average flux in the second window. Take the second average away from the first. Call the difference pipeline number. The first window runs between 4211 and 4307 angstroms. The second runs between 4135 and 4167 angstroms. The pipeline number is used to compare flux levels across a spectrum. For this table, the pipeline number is -0.28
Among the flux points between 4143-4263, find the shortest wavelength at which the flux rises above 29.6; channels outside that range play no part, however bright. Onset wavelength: 4153 angstroms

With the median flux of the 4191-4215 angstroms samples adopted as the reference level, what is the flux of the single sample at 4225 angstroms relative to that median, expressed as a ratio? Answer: 0.93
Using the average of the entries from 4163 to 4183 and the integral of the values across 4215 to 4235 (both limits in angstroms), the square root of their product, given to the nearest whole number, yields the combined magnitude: 131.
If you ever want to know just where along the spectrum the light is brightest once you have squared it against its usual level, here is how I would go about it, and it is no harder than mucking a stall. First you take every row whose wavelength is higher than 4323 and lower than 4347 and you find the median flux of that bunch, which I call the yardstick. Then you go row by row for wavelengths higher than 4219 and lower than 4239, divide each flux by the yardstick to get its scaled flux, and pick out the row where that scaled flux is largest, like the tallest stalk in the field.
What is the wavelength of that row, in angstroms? 4233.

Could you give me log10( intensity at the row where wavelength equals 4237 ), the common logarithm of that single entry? 1.47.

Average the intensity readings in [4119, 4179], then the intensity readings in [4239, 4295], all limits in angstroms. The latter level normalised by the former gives 1.03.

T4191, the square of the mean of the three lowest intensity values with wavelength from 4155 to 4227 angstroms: 667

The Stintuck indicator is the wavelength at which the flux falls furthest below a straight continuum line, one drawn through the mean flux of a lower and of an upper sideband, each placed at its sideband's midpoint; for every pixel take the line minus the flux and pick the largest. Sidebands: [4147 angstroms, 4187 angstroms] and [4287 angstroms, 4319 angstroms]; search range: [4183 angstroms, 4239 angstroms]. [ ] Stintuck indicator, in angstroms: 4197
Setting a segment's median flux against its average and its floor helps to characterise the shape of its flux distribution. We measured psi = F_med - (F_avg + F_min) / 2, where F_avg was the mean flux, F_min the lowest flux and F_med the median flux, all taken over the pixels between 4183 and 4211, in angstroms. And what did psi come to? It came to 1.0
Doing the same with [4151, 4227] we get 1.6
